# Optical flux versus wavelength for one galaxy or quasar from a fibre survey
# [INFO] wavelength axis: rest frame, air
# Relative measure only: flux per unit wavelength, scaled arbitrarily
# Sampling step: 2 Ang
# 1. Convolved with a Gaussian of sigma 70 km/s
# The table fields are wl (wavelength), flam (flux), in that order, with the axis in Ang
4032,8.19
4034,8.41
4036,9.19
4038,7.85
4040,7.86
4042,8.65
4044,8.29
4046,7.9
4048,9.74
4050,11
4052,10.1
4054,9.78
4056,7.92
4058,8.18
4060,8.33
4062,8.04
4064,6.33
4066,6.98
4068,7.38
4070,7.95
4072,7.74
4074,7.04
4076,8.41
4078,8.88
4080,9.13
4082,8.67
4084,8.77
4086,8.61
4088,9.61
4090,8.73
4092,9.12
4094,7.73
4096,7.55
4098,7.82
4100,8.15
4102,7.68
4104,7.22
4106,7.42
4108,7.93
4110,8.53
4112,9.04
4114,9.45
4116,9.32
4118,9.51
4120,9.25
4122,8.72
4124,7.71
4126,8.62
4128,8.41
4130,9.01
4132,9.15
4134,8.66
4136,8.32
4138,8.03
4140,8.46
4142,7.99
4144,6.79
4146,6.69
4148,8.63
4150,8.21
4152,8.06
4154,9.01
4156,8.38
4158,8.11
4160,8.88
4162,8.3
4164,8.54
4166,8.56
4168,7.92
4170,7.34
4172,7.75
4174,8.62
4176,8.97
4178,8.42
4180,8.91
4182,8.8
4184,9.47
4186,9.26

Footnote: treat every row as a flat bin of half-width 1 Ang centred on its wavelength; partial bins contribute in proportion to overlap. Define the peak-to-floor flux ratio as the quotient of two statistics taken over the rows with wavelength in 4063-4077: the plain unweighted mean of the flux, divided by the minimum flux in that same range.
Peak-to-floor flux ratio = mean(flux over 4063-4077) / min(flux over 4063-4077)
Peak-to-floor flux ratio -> 1.17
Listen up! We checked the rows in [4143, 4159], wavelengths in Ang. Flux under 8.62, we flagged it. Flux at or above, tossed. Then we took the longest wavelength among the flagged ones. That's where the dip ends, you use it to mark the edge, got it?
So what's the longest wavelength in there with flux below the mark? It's 4158 Ang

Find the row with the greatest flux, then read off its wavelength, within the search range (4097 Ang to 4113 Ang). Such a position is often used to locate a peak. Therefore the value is 4112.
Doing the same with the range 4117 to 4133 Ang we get 4118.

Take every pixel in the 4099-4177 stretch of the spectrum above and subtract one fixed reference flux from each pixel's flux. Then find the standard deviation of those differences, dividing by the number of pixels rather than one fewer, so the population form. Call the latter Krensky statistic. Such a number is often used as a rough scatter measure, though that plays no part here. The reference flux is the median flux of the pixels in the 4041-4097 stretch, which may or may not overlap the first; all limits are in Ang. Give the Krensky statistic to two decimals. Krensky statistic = 0.68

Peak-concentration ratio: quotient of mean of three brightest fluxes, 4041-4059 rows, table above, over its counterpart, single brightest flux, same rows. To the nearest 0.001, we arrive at 0.936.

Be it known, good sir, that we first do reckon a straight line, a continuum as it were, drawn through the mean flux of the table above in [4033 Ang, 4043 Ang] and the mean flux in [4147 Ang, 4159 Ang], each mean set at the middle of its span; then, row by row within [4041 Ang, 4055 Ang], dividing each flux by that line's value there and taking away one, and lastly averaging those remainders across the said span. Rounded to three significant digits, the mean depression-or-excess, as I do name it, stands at 0.114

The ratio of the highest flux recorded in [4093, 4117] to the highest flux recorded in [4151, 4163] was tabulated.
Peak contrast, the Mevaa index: 1.05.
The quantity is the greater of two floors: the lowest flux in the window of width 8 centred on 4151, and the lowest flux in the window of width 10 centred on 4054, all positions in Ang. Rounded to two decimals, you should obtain 8.06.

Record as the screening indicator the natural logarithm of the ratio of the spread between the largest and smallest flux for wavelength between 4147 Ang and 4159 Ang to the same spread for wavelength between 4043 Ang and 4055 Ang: -1.18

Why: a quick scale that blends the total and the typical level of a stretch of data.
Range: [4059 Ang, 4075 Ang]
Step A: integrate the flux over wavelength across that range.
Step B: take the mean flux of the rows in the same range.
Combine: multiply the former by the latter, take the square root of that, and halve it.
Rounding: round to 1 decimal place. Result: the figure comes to 14.9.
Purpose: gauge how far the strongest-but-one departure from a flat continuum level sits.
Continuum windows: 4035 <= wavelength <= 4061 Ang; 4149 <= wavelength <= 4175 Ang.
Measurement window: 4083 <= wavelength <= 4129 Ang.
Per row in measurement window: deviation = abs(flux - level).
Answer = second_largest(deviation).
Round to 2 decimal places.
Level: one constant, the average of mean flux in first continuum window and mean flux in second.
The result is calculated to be 1.14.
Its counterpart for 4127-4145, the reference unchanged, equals 0.59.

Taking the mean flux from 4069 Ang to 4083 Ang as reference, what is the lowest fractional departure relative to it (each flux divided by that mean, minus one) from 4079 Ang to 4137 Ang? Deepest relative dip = -0.13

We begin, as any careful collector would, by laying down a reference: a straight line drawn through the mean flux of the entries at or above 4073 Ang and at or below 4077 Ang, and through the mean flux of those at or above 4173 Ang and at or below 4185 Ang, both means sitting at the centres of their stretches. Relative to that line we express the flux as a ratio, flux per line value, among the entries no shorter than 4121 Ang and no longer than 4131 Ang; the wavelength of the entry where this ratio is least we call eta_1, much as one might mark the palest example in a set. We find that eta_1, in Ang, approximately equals 4124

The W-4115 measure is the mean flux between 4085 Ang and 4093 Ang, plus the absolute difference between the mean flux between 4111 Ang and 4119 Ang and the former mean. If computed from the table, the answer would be 9.3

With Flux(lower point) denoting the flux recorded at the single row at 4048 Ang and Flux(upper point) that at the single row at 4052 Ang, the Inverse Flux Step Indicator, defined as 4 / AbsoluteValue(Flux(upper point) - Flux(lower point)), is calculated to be 11.1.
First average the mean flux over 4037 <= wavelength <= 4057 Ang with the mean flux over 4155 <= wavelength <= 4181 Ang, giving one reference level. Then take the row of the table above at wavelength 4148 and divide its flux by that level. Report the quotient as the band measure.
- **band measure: 1.00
